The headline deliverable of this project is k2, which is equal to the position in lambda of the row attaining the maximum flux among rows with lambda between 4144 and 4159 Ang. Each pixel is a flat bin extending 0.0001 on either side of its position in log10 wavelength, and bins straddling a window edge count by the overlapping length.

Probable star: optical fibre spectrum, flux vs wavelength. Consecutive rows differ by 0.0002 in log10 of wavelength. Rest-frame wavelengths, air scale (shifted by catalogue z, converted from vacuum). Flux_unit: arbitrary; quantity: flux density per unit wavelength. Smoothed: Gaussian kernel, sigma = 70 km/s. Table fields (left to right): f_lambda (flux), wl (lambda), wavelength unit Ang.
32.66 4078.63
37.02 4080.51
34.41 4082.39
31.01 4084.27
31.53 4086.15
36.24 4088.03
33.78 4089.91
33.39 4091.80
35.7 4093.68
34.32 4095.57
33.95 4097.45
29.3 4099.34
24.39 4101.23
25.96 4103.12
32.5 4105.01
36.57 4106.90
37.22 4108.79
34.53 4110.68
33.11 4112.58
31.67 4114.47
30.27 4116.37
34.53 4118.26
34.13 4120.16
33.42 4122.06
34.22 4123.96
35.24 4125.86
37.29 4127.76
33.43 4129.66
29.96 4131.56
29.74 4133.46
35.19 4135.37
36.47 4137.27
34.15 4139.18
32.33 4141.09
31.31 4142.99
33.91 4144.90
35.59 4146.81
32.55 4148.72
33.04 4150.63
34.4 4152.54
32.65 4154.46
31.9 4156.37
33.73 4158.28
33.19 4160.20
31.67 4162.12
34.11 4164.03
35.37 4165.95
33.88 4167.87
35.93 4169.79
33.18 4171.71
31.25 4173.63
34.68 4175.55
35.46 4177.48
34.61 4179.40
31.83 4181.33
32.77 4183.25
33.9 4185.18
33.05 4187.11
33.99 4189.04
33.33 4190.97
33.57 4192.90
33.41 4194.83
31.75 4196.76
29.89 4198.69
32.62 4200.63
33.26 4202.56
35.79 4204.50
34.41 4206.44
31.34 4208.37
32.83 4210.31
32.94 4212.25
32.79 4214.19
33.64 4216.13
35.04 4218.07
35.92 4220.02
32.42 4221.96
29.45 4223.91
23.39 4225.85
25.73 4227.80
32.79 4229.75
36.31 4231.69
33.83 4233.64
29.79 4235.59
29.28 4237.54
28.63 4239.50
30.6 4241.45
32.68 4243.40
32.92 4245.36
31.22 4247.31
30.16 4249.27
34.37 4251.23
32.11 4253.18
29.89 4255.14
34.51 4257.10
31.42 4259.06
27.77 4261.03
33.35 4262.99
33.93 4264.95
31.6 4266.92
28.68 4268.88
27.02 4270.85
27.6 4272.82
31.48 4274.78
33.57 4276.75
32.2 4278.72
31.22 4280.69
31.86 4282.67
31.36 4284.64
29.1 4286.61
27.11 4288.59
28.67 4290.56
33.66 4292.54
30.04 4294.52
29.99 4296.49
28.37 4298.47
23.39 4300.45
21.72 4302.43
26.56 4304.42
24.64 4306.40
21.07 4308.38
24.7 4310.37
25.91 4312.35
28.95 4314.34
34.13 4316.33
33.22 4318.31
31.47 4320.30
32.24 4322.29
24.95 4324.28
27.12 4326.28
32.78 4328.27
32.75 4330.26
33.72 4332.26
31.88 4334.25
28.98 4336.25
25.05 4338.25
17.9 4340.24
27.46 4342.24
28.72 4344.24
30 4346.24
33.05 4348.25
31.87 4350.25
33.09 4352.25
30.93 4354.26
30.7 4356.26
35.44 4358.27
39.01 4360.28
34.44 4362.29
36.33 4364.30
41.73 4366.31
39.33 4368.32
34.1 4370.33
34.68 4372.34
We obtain 4146.81 Ang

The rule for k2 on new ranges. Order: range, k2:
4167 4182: 4169.79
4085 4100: 4088.03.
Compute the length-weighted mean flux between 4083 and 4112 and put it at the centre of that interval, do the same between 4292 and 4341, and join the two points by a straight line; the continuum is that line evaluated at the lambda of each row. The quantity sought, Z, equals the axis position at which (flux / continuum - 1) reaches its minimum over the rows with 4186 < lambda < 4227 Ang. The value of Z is 4225.85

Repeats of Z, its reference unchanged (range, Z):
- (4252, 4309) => 4308.38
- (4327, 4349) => 4340.24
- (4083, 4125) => 4101.23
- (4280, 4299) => 4288.59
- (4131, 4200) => 4133.46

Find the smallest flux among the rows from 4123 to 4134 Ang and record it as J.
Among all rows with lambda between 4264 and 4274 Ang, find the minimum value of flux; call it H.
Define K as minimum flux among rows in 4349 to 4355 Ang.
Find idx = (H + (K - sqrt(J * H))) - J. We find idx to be 0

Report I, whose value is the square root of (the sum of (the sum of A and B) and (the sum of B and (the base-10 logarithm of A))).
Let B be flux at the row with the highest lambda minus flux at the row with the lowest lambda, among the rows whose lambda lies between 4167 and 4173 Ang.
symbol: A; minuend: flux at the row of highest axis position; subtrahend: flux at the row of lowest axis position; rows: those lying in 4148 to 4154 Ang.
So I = 0.8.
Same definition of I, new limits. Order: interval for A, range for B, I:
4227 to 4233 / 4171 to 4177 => 3.8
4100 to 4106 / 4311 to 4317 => 5.0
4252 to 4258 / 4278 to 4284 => 1.4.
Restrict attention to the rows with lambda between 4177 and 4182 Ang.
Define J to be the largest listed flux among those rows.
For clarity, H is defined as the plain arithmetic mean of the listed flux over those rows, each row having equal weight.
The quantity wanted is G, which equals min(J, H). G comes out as 34.0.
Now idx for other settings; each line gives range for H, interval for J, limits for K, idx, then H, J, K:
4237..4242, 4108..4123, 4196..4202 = -1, 28.63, 30.27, 29.89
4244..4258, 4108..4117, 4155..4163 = 1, 29.89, 30.27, 31.67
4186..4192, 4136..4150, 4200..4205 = 2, 33.05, 31.31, 32.62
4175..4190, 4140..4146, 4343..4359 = -2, 31.83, 31.31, 28.72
